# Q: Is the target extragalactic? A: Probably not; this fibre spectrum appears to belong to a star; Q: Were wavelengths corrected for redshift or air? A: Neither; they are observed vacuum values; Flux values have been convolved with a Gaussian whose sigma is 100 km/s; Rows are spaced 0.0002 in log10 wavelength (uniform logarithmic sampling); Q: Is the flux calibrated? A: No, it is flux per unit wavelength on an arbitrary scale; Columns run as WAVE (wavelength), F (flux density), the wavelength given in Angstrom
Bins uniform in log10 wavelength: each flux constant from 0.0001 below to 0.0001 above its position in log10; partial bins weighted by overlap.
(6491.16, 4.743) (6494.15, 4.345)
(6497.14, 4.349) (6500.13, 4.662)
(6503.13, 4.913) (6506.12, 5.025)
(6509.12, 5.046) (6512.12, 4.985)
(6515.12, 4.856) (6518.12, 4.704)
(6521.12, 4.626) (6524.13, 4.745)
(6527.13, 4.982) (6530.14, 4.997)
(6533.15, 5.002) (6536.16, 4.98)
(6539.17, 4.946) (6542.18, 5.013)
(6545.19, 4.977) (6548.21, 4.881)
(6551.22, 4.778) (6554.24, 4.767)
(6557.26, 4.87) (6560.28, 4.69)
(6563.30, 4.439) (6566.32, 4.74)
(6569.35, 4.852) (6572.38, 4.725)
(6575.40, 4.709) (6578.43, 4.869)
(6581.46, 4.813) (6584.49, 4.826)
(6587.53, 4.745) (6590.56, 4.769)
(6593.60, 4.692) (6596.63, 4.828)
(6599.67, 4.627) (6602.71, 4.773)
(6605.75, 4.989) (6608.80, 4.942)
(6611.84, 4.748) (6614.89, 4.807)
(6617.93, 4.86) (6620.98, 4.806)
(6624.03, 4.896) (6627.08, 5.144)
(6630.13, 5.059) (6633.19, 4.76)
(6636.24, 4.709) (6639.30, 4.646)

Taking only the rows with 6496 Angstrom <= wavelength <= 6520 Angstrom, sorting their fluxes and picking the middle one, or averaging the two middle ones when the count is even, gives 4.88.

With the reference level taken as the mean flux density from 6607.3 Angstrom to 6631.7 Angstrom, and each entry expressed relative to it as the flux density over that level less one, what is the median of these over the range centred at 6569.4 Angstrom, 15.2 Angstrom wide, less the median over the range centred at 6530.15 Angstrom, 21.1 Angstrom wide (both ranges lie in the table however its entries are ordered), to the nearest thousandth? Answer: -0.052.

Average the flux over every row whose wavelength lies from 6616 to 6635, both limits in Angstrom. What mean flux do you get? 4.92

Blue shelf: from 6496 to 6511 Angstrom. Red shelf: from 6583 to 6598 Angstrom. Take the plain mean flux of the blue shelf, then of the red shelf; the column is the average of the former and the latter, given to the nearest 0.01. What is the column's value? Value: 4.79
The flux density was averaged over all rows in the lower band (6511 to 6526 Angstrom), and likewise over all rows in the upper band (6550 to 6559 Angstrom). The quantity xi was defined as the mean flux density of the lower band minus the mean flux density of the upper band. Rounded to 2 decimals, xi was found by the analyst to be -0.02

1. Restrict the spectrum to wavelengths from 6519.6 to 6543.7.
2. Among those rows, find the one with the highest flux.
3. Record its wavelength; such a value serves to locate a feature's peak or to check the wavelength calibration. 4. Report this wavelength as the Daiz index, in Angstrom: 6542.18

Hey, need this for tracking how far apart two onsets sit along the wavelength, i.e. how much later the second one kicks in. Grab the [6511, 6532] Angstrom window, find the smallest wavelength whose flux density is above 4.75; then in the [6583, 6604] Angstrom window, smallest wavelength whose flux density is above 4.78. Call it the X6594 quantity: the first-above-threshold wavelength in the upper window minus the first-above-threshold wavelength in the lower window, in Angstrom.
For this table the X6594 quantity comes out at 72.4 Angstrom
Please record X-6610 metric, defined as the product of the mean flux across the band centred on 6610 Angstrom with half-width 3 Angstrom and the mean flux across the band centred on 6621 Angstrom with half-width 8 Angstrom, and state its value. 23.8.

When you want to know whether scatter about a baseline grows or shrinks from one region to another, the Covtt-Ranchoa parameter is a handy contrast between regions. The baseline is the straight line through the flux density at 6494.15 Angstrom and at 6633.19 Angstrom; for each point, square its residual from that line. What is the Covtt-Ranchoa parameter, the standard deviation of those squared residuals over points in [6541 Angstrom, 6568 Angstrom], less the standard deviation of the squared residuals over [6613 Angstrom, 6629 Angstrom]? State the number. 0.03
